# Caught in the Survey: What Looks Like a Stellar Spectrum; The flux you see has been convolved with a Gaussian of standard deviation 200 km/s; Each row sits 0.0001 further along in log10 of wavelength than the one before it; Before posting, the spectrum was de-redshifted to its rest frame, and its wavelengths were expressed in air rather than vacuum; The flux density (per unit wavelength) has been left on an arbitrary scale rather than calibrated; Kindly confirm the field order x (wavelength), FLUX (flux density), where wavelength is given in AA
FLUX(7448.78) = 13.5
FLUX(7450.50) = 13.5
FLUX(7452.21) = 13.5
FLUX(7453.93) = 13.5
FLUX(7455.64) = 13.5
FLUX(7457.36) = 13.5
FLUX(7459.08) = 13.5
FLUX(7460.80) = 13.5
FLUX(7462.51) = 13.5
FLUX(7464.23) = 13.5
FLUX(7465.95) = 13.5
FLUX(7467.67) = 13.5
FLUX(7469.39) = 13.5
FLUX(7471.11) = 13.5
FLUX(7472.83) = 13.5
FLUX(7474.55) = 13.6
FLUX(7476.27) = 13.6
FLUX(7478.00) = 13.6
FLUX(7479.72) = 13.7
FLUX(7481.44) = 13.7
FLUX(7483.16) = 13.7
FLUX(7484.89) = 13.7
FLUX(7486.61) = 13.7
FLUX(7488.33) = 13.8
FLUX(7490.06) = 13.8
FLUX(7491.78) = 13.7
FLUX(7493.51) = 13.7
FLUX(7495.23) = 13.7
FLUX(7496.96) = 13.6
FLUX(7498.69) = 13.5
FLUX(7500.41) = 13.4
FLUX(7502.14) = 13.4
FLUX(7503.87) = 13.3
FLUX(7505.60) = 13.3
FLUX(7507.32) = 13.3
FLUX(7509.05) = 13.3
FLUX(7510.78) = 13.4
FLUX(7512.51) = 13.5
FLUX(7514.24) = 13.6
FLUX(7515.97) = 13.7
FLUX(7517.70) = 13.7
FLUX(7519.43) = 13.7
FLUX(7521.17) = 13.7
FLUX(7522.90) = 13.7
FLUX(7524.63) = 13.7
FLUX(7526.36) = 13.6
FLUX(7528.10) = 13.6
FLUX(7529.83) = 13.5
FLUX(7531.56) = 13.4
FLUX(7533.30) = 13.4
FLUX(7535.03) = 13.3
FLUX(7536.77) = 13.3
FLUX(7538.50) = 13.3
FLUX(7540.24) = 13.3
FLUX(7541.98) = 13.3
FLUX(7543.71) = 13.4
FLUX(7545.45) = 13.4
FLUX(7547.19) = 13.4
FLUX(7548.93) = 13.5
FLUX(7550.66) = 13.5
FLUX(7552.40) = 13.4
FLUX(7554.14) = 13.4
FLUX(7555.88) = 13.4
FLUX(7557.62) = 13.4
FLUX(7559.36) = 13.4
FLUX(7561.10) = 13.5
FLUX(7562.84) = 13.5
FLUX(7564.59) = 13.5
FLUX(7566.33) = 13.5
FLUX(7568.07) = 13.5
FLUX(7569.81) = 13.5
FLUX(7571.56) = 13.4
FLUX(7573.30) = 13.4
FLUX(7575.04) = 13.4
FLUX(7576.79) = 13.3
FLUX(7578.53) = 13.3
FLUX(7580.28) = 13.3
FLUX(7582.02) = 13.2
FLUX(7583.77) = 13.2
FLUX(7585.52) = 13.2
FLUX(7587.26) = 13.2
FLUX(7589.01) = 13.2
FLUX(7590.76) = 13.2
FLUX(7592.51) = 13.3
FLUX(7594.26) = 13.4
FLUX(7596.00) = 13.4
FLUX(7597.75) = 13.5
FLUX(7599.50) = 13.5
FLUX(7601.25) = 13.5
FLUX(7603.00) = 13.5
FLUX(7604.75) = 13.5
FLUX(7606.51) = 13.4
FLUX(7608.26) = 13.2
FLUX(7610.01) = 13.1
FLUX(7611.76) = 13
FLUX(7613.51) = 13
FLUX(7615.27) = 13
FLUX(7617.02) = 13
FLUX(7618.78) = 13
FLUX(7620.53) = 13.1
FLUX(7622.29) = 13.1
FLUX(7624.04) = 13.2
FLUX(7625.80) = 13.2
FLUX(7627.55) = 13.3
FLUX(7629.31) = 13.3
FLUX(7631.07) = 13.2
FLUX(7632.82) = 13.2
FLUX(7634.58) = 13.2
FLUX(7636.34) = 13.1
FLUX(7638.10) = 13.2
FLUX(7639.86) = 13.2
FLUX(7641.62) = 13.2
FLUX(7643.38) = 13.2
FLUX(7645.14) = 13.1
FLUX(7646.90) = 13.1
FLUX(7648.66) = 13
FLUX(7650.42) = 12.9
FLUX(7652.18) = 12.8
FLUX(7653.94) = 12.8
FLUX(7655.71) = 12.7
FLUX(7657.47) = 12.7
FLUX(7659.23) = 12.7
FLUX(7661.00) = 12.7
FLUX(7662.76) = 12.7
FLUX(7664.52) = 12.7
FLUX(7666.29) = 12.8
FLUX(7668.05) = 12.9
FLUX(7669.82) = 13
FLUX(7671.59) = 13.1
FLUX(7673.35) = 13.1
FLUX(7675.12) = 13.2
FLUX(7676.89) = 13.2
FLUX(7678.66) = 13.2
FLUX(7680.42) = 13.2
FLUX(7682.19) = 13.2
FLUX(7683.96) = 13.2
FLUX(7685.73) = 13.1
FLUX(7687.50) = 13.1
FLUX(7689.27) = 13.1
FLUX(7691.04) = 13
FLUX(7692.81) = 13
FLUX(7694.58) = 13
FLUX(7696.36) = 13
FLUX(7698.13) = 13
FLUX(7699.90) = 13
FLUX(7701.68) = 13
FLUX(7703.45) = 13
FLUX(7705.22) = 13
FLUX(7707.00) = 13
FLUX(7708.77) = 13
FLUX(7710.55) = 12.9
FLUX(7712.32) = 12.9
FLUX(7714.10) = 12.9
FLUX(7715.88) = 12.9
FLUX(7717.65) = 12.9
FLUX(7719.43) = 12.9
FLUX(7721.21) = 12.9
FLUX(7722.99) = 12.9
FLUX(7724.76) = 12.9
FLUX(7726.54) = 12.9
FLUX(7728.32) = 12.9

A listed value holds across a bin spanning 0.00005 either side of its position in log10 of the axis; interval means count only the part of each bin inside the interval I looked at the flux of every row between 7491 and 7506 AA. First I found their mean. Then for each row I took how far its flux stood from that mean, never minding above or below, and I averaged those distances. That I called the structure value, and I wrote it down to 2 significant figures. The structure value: 0.15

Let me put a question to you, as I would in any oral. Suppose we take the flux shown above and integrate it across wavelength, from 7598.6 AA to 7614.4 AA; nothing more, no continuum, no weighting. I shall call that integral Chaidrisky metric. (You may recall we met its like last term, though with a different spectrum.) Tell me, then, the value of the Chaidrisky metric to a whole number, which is 210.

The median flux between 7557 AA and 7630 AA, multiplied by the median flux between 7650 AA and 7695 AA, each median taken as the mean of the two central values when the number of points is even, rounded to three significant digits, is 173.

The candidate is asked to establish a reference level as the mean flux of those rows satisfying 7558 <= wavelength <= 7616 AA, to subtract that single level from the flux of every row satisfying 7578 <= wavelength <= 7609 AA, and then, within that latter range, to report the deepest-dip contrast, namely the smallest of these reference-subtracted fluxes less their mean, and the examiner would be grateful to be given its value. -0.13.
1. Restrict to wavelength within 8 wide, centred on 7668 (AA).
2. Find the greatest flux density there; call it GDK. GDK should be 13.1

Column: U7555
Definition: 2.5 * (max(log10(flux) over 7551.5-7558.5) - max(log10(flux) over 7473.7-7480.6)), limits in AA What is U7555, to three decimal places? -0.024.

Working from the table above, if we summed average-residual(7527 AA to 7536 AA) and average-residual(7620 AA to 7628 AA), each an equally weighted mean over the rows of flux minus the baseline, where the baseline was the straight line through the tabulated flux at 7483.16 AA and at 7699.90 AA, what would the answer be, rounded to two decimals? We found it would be -0.17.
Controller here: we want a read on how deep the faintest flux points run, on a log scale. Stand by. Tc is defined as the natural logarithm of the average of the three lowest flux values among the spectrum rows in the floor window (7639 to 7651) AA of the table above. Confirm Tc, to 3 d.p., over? 2.565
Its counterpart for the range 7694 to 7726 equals 2.557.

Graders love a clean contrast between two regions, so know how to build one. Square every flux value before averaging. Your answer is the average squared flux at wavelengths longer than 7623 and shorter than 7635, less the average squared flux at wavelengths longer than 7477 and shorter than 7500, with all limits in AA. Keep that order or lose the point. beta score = -12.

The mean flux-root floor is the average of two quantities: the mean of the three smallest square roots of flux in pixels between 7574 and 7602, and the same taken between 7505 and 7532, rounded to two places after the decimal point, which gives 3.64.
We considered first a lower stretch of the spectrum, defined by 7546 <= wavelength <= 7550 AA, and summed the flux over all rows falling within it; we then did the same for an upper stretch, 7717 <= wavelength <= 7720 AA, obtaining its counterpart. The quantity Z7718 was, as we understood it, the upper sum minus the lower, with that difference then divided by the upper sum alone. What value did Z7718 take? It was -0.04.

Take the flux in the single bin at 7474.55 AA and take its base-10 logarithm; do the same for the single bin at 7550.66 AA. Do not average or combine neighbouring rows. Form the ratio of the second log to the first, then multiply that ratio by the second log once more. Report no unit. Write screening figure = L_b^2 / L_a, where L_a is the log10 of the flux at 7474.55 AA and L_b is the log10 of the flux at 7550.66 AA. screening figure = 1.13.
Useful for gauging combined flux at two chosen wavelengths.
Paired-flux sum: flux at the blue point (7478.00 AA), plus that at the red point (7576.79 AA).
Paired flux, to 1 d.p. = 26.9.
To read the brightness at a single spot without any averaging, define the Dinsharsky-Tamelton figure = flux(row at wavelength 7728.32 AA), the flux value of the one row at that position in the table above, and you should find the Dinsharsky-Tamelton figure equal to 12.9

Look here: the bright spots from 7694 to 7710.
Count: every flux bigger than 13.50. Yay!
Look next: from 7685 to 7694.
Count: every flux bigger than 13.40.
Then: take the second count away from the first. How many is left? 0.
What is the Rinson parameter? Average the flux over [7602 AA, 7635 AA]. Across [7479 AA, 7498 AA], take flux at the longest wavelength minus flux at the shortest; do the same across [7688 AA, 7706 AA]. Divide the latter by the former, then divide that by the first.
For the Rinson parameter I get 0.08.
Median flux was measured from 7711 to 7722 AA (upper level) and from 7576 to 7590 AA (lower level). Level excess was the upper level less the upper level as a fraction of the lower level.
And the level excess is 11.9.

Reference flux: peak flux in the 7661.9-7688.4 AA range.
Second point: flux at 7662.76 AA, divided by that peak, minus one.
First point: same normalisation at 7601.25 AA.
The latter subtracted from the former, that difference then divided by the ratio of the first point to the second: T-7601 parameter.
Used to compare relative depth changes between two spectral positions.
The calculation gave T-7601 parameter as 0.10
